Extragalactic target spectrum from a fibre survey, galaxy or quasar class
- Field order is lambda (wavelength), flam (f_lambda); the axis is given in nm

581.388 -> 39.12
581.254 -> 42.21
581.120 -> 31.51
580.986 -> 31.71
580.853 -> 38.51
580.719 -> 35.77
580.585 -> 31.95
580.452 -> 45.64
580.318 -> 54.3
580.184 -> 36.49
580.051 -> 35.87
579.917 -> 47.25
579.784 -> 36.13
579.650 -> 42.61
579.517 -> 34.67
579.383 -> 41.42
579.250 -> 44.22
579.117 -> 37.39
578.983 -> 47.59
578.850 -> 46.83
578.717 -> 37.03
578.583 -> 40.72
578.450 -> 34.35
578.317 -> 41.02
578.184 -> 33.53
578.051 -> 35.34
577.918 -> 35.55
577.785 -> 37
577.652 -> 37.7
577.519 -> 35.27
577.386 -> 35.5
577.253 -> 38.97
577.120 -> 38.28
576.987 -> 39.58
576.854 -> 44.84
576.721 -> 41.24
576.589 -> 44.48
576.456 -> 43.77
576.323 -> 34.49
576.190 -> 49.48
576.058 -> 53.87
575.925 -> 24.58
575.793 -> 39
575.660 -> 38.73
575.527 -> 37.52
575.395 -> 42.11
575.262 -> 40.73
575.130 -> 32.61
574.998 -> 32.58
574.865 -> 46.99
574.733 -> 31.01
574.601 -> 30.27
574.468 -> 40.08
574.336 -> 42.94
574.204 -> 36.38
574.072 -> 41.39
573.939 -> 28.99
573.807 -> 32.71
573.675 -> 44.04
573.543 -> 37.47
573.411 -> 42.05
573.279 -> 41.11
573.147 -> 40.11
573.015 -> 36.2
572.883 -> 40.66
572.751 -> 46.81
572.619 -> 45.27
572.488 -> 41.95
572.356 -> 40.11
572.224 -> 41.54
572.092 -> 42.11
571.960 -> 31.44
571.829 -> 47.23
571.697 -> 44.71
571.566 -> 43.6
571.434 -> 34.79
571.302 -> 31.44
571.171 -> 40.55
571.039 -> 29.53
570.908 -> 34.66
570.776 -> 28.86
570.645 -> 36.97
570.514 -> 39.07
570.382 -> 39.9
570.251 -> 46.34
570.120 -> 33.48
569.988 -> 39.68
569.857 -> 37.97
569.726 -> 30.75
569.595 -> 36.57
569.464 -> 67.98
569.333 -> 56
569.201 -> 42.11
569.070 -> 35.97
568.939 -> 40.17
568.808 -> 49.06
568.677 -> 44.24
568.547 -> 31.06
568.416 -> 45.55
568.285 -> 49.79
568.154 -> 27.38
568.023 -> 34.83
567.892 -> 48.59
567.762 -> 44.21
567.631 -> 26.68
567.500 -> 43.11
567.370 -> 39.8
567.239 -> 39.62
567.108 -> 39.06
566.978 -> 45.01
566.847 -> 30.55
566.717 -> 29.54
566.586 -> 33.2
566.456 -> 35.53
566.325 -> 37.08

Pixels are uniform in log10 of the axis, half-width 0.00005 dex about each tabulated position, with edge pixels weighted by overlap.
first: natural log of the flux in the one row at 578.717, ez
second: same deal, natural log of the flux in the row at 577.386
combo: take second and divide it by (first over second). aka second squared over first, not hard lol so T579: 3.5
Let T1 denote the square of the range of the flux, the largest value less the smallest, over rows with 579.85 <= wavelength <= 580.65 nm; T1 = 500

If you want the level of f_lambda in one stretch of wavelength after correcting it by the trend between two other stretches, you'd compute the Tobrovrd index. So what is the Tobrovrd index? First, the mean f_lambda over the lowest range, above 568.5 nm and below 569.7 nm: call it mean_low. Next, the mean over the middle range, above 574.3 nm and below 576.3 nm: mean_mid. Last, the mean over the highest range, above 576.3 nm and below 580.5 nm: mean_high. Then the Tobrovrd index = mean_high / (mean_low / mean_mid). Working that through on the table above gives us 34.7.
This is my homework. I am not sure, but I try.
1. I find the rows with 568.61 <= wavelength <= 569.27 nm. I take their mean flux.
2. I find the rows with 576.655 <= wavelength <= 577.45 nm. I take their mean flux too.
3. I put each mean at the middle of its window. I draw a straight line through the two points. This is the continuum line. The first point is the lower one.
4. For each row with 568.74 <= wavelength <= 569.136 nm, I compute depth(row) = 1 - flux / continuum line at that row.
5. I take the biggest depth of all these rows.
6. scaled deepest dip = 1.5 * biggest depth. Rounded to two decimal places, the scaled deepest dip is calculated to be 0.22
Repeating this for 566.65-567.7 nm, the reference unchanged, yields 0.56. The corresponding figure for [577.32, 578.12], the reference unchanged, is 0.16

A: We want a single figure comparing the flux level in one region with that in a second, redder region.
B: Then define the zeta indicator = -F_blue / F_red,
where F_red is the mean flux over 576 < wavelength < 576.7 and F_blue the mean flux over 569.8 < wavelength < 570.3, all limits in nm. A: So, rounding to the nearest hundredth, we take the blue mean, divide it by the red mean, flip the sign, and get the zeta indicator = -0.87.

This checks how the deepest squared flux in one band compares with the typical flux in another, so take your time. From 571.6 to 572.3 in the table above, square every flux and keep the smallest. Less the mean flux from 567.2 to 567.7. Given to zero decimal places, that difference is 951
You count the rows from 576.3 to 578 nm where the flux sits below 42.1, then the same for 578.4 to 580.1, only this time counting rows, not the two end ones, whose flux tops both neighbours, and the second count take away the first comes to -5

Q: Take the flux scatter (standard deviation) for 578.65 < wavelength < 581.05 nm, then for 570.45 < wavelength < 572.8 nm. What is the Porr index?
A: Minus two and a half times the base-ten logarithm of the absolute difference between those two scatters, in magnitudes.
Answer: 1.3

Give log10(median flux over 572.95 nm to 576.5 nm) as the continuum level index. 1.59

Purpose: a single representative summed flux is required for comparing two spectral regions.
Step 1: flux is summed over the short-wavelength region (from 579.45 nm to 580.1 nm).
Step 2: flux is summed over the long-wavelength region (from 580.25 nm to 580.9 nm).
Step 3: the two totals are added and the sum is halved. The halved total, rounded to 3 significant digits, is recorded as 201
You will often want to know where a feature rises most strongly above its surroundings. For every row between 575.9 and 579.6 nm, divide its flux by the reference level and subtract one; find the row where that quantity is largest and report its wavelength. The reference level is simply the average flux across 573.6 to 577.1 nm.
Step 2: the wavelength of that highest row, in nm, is 576.058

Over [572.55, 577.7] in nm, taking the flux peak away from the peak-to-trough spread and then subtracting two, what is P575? -27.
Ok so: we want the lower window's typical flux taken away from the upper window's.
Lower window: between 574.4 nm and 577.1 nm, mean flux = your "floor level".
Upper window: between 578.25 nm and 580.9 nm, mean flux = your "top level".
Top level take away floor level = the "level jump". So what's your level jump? 1.1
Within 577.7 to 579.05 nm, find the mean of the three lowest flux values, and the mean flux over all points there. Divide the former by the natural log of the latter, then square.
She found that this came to 88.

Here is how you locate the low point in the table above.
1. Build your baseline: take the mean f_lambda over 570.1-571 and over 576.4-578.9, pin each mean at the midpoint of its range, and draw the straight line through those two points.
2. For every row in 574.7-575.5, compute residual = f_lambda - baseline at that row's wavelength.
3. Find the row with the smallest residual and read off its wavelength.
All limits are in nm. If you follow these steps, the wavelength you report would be 574.733 nm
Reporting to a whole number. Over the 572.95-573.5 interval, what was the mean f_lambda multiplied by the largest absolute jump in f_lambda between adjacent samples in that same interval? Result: 156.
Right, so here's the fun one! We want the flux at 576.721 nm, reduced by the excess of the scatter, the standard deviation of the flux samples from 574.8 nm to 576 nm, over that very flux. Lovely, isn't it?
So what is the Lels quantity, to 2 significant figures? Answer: 76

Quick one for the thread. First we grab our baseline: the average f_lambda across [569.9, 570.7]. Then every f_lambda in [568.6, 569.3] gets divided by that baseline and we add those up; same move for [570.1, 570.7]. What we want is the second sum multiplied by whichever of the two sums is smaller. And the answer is 24.9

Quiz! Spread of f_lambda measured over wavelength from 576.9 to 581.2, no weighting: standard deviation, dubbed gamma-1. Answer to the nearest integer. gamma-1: 5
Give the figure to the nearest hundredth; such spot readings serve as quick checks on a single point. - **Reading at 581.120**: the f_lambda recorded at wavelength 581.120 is 31.51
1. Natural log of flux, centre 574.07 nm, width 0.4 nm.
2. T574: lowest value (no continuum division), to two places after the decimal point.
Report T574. 3.37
